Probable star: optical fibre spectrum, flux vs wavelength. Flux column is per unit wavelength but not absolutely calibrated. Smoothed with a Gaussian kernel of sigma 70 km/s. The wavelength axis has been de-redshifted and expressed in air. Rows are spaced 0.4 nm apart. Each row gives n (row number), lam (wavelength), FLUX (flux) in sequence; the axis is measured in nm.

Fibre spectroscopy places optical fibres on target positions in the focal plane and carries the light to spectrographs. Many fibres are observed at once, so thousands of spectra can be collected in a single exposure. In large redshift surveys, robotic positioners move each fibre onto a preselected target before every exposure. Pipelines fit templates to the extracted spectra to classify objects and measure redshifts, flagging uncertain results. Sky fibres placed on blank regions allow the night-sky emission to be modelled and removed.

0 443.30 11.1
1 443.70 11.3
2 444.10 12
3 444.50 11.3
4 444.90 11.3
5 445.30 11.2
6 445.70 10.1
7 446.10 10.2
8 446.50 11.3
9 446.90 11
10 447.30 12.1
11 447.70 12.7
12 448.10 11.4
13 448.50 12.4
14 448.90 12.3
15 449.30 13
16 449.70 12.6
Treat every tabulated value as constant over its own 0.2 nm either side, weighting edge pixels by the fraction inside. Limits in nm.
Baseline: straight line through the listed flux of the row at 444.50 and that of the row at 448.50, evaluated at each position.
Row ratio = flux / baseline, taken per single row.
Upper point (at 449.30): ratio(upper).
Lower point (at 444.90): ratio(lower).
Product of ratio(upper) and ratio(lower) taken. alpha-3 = 1.02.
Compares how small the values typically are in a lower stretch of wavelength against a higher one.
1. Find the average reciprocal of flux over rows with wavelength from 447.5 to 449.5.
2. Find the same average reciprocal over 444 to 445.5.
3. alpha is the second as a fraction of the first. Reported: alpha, 1.08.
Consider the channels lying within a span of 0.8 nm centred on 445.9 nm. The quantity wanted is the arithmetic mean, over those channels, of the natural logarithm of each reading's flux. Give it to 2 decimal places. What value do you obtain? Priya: 2.32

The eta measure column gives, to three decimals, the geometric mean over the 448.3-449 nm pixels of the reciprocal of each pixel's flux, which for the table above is 0.081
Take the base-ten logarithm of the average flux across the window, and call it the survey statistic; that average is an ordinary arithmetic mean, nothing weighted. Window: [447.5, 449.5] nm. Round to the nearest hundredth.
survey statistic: 1.09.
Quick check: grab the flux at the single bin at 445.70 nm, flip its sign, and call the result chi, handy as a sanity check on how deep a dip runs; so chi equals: -10.1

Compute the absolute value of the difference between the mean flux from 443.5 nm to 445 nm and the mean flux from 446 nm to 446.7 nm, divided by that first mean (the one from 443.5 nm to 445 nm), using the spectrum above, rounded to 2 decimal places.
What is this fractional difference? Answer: 0.06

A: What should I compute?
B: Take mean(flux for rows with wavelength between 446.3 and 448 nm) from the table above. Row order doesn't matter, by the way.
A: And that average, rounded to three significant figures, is 11.8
